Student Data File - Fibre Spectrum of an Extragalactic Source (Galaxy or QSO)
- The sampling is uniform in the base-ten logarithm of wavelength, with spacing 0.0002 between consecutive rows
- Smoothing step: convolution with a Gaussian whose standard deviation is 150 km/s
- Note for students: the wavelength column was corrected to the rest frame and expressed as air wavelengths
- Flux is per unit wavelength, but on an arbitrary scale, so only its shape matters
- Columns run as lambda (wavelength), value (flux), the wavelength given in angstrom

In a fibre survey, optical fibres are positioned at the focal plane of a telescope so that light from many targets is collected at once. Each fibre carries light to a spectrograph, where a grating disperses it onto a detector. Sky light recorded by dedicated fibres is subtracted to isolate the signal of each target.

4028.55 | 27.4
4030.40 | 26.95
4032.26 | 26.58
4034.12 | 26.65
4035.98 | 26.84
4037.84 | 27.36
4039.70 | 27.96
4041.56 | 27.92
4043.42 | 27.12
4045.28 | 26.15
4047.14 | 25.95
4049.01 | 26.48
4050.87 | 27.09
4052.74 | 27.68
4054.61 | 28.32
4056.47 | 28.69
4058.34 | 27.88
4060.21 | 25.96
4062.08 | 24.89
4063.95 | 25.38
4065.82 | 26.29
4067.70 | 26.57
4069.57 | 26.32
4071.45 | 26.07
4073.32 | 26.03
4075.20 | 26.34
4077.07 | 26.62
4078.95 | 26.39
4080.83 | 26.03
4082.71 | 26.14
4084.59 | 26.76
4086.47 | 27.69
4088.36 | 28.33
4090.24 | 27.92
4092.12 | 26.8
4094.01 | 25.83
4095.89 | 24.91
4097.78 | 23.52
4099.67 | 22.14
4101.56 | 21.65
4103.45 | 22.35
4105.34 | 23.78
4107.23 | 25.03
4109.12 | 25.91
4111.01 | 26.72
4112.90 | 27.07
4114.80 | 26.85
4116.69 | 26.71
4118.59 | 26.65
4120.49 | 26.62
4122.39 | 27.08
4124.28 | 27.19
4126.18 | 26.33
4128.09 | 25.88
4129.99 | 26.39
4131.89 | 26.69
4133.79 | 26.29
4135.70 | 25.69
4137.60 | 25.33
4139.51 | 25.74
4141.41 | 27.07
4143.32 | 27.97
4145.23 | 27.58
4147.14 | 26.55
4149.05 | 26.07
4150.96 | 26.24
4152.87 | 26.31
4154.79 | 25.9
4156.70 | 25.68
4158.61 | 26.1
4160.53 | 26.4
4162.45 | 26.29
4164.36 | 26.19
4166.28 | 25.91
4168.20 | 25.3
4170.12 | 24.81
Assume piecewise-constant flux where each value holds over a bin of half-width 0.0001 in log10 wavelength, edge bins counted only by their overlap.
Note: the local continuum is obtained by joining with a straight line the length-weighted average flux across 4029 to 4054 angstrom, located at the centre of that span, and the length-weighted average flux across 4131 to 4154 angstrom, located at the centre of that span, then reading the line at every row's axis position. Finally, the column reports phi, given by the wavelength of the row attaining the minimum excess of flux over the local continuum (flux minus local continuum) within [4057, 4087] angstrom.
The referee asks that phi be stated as 4062.08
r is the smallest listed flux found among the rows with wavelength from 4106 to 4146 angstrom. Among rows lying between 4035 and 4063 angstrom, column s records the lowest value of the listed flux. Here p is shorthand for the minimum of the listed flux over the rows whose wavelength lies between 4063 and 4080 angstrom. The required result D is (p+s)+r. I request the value 75.3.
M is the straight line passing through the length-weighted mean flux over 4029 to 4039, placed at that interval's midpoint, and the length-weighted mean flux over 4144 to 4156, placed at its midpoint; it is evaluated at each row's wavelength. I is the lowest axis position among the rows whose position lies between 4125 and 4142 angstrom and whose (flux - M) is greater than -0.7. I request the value 4126.18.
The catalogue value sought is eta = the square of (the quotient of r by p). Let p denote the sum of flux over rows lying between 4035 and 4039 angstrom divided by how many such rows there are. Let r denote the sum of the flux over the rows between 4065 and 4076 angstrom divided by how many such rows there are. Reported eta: 0.94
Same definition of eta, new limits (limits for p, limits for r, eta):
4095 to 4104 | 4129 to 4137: 1.31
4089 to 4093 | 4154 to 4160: 0.90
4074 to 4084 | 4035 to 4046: 1.07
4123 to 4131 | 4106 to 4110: 0.93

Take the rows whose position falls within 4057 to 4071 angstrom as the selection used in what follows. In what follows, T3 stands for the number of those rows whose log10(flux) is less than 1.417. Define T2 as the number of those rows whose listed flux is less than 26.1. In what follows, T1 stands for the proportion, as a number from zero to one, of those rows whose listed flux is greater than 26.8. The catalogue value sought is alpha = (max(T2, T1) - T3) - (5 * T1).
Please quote -0.7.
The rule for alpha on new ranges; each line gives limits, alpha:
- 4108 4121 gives -1.4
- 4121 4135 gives -1.4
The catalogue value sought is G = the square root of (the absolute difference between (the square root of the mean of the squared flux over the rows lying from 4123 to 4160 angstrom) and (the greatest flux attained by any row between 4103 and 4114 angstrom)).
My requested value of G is 0.83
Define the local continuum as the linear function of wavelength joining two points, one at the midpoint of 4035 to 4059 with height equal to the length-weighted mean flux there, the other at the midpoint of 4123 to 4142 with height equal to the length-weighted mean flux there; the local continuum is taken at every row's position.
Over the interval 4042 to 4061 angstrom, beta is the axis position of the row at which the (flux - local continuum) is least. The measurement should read 4047.14 angstrom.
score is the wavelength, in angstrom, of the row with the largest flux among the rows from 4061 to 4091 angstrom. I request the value 4088.36 angstrom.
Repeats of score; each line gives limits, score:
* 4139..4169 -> 4143.32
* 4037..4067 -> 4056.47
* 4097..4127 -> 4124.28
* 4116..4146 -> 4143.32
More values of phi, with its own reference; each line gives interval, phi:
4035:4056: 4047.14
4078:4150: 4101.56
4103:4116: 4103.45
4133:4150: 4137.60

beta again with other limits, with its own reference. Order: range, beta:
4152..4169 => 4168.20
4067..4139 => 4101.56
